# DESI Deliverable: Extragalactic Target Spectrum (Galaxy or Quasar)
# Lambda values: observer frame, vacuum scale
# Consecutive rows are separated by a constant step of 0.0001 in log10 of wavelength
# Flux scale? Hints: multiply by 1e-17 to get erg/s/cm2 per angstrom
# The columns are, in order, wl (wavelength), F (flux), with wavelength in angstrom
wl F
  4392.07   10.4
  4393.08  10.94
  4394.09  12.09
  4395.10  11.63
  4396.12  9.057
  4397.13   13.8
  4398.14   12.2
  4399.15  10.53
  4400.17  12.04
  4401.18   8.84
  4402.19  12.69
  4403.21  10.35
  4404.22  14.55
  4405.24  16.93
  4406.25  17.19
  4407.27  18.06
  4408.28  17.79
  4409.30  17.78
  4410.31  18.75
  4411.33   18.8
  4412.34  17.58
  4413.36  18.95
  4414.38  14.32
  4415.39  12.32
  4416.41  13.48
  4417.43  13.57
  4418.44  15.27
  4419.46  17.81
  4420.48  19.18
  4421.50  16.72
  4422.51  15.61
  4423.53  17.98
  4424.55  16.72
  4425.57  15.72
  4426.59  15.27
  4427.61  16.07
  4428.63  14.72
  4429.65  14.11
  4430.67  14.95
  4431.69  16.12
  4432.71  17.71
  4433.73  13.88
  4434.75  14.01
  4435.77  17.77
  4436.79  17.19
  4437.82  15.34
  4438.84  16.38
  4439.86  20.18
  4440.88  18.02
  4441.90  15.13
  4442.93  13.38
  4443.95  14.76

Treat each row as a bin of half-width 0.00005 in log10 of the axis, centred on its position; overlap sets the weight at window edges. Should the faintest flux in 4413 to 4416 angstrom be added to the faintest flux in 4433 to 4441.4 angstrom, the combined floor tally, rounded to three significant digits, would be 26.2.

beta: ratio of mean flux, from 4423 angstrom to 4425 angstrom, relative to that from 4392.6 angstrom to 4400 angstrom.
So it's 1.51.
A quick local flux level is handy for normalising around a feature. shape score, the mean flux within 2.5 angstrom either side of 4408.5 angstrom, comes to 18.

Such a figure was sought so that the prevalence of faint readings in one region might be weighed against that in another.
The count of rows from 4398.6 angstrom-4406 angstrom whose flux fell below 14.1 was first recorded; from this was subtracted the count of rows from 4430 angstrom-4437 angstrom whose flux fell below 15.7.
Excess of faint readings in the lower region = 2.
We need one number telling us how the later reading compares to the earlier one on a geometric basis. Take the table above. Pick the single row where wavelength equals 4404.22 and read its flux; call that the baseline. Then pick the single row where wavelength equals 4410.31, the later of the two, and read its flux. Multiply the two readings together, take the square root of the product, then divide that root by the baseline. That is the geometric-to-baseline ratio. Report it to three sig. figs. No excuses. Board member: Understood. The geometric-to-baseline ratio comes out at 1.14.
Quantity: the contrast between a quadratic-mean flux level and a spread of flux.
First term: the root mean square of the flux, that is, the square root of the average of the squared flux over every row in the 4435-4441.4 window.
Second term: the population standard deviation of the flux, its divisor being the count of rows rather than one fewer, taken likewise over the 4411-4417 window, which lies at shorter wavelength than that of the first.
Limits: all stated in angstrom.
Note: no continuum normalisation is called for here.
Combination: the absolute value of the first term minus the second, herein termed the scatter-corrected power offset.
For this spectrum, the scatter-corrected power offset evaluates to 14.9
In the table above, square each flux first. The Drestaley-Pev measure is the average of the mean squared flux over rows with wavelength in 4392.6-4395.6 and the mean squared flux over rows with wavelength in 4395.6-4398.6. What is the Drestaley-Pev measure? 137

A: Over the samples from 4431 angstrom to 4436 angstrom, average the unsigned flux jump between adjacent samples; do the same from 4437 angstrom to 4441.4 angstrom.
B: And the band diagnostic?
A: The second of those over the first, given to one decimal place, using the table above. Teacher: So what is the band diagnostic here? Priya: 1.0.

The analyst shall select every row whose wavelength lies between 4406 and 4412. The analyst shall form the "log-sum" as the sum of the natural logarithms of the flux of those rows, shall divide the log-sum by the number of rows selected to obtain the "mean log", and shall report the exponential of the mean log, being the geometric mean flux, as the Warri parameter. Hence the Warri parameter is 18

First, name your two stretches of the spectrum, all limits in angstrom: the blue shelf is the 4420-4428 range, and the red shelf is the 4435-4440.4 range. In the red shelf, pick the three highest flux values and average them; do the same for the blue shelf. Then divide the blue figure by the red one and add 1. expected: 1.98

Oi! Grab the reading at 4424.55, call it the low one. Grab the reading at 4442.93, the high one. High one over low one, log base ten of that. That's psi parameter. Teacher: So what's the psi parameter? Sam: -0.10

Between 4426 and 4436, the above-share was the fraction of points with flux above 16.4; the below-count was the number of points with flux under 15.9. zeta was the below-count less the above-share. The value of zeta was 5.8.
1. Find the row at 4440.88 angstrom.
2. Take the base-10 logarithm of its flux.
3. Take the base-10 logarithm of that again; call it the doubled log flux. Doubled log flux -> 0.10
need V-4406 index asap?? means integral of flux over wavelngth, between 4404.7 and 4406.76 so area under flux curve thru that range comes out 35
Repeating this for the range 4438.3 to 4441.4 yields 56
